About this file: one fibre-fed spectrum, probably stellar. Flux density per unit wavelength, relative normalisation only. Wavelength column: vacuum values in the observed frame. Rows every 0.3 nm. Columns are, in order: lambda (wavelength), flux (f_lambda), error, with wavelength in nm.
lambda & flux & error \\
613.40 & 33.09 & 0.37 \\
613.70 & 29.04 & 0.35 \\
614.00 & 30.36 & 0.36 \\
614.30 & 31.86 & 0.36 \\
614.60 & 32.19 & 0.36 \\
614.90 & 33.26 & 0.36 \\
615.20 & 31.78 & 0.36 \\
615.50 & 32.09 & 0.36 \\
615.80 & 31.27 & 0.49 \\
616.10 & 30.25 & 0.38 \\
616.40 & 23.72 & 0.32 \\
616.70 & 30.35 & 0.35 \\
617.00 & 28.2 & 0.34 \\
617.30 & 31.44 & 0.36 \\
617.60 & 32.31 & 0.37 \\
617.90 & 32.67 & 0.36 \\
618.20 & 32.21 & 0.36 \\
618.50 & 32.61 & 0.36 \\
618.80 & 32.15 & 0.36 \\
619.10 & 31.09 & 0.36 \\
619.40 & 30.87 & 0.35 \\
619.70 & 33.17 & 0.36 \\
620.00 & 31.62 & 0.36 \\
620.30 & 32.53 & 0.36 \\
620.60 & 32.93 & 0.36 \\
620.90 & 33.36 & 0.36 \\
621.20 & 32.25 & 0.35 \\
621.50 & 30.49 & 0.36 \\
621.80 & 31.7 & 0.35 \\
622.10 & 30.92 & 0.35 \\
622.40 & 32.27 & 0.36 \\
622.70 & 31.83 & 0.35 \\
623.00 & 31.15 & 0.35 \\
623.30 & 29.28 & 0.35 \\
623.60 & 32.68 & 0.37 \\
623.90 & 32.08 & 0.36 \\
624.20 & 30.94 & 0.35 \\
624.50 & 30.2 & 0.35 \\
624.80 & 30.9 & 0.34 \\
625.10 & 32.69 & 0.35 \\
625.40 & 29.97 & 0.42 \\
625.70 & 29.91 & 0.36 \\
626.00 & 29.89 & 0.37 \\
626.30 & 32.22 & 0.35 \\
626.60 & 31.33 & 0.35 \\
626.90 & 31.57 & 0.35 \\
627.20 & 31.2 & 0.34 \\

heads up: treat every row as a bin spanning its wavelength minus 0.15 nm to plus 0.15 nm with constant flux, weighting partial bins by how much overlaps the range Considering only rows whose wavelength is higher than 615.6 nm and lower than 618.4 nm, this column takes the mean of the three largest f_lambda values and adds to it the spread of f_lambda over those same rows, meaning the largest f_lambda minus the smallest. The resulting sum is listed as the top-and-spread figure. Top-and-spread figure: 41.3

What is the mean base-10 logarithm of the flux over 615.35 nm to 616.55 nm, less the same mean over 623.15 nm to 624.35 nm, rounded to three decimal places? -0.030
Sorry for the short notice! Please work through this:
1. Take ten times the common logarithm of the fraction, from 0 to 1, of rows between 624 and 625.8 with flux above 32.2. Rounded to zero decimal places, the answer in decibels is -8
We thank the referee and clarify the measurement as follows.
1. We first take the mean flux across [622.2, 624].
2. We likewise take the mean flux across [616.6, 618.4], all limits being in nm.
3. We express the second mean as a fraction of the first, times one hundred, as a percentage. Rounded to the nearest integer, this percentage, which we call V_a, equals 99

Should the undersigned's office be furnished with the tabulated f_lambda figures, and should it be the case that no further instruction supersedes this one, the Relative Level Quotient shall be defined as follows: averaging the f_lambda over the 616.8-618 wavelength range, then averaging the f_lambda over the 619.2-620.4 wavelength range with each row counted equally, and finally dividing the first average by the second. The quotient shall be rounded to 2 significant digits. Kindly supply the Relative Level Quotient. 0.97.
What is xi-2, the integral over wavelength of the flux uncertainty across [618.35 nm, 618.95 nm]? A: 0.216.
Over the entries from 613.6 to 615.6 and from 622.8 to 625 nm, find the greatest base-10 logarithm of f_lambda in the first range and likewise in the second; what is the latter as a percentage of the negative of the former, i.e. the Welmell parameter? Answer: -99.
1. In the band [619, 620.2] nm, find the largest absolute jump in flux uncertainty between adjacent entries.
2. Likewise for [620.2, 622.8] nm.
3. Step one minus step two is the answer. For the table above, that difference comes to 0.000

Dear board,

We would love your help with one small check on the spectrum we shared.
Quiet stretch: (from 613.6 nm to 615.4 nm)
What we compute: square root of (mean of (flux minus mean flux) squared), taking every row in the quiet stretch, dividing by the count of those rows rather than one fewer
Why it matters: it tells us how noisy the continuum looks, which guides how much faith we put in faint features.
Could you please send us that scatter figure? 1.4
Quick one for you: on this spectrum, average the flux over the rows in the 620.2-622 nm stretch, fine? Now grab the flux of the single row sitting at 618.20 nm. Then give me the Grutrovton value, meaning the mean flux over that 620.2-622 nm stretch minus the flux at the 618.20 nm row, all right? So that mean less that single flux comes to 0.0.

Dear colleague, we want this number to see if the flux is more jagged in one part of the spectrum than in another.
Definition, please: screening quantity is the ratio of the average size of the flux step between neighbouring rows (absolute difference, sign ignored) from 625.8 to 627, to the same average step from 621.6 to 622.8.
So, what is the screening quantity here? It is 1.3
